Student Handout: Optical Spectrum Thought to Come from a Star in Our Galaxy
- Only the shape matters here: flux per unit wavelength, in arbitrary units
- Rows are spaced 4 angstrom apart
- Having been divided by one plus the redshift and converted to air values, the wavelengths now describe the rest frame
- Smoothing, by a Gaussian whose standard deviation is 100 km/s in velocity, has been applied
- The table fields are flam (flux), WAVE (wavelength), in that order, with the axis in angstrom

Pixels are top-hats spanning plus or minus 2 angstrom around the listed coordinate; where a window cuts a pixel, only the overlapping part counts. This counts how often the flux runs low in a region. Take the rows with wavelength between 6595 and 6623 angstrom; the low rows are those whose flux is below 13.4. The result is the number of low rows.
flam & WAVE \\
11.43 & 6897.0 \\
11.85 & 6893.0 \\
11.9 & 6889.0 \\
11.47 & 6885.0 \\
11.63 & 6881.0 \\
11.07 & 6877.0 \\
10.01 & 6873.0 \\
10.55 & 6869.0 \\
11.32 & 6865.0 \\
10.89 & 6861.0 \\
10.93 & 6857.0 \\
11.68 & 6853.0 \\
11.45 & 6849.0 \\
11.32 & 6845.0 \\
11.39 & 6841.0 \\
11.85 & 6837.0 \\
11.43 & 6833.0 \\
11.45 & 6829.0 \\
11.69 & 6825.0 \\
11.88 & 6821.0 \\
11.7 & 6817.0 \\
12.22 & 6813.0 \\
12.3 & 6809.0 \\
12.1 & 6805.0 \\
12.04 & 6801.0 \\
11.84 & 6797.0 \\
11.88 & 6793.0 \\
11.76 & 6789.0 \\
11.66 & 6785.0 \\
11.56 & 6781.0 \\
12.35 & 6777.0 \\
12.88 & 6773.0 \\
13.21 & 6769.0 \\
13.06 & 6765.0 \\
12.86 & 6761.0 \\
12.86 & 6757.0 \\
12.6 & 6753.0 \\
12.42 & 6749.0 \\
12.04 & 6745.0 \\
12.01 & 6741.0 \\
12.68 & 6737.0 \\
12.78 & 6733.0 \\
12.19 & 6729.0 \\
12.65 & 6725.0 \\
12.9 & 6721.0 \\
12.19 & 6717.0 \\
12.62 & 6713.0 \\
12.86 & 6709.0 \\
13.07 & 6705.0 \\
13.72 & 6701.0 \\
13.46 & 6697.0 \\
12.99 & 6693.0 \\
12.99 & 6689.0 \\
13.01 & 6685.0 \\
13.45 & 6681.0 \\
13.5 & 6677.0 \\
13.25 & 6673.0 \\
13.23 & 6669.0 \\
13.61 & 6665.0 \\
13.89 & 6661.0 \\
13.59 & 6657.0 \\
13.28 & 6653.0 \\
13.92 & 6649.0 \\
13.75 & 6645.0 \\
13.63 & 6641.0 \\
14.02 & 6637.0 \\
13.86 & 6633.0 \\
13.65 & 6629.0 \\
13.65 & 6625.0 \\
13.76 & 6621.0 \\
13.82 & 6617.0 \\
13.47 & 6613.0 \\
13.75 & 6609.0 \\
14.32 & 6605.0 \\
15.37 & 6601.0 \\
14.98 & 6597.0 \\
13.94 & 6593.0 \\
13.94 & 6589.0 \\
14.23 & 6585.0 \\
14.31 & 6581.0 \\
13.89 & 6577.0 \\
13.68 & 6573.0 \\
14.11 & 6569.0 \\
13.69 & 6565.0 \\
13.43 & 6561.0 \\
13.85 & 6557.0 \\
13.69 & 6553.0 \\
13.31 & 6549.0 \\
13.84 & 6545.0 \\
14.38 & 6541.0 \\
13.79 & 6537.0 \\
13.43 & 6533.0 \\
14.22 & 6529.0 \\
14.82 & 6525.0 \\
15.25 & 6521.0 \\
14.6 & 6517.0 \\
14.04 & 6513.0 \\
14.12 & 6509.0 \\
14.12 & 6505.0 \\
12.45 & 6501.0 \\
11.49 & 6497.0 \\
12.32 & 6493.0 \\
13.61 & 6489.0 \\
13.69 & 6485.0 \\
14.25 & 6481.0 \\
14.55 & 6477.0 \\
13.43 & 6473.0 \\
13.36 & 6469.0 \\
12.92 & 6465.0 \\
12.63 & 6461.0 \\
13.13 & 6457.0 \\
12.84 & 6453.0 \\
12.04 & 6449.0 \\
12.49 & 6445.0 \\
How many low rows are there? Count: 0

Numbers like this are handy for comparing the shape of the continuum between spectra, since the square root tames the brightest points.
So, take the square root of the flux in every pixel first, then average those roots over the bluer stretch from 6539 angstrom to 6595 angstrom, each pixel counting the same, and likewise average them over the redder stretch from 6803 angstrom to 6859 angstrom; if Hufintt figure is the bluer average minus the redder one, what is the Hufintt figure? 0.31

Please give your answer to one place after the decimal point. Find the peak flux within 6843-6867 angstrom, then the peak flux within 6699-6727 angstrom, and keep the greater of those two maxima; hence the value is 13.7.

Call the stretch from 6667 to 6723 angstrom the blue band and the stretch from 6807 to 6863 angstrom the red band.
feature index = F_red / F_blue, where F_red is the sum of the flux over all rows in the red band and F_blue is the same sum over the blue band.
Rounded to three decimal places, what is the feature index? 0.885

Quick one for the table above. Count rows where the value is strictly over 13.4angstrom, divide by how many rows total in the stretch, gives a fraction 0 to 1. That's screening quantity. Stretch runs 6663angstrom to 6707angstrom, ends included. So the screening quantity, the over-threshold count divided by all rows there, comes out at 0.5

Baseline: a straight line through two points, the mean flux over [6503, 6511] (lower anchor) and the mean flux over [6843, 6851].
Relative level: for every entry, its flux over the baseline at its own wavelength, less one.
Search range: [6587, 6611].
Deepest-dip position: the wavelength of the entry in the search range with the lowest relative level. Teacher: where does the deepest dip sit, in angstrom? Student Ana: 6609.0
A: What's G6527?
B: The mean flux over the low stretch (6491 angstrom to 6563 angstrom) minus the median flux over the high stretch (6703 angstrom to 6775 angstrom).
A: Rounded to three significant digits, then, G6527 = 1.00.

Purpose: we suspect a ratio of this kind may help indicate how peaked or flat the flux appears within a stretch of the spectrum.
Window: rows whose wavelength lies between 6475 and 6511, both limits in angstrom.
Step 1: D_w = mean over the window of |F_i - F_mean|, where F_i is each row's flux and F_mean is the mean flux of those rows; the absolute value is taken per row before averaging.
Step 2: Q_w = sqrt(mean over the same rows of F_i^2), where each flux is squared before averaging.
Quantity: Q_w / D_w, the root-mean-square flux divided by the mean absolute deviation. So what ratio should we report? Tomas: 15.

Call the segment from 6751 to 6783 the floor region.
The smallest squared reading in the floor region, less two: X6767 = 132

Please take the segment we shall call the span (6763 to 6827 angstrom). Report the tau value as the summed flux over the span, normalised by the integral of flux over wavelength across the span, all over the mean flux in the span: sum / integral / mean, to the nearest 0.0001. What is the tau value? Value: 0.0206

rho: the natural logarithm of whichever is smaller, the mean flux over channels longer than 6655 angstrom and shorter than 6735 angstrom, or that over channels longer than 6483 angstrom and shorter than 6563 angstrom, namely 2.57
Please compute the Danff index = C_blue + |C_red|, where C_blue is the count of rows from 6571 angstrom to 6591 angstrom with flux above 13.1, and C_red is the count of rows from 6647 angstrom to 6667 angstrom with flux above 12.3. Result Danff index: 10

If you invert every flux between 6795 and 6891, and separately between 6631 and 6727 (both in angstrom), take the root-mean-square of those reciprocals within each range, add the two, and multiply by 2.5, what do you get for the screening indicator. 0.406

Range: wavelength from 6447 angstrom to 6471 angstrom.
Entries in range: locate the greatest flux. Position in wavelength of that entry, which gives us 6469.0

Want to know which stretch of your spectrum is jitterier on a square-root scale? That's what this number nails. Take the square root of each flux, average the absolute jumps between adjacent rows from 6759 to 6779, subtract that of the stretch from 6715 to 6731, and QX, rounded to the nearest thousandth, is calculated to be -0.025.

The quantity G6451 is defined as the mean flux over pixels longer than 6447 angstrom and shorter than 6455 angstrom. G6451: 12.4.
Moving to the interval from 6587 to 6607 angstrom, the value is 14.5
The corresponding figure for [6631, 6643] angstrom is 13.8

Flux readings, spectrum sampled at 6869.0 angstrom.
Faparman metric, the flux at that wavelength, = 10.55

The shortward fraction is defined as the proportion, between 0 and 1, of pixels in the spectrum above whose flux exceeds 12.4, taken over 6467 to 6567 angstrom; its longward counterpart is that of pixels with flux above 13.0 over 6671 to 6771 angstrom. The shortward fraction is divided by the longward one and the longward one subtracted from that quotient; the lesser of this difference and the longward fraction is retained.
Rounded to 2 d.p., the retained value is 0.36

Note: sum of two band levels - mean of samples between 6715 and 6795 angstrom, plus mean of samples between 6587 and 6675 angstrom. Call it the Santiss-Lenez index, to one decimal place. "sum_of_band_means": 26.3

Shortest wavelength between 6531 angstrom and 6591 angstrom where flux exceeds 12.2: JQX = 6533.0 angstrom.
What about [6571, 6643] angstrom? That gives 6573.0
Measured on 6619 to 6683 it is 6621.0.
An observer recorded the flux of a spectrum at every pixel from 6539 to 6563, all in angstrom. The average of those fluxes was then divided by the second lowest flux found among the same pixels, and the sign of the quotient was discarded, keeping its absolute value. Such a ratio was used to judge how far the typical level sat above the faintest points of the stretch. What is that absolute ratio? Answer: 1.02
